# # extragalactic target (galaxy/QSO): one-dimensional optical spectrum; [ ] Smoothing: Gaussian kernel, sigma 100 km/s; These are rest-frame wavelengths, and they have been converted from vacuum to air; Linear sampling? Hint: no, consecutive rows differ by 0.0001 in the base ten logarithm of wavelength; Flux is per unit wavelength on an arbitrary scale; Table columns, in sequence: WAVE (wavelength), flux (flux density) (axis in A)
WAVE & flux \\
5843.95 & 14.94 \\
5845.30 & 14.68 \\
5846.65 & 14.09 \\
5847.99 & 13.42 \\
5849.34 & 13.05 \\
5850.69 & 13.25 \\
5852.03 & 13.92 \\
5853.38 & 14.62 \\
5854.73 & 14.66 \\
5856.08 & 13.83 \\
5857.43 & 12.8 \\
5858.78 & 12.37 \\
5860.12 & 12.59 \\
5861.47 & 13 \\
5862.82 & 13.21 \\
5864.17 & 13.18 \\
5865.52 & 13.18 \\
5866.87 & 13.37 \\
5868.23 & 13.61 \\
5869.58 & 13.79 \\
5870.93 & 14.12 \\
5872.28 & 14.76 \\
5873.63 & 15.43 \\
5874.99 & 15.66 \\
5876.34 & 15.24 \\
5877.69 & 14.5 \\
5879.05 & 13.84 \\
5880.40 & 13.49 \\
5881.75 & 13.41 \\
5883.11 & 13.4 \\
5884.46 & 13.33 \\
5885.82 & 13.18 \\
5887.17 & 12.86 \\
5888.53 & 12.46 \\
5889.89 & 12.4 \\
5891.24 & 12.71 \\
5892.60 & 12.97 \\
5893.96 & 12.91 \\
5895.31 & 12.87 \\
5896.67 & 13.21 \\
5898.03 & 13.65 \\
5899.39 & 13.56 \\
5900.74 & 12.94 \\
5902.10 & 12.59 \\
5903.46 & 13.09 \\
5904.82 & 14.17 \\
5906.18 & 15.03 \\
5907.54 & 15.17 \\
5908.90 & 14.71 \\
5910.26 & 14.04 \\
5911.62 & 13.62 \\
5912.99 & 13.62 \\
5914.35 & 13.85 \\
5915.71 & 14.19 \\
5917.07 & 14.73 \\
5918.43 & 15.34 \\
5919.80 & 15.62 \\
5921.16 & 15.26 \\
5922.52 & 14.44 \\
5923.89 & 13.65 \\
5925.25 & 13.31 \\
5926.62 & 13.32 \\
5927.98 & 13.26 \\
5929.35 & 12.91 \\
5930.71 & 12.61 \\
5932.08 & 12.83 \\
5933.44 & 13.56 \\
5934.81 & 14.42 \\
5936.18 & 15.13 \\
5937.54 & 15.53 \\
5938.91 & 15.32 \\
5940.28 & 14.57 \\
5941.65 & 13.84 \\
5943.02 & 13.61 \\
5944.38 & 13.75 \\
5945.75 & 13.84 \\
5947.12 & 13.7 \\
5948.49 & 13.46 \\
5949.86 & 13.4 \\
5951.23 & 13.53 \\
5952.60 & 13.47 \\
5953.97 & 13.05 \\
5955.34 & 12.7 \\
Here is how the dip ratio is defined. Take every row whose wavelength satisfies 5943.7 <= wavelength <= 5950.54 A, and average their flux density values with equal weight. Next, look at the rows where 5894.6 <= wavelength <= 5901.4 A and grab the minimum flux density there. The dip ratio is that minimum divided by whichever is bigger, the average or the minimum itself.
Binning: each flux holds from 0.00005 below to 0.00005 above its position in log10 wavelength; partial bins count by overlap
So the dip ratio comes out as 0.944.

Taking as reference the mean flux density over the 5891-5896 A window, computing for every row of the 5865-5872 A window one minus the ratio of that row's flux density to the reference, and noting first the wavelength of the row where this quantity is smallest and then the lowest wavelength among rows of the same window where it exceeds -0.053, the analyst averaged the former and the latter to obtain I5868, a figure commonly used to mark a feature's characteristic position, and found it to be 5868.2 A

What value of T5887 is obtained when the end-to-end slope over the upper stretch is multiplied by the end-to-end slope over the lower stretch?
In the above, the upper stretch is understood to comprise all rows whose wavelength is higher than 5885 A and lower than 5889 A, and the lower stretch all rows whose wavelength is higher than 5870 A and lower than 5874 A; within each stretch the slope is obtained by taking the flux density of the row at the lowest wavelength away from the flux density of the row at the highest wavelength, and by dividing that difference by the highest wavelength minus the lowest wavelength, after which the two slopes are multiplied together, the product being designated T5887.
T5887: -0.13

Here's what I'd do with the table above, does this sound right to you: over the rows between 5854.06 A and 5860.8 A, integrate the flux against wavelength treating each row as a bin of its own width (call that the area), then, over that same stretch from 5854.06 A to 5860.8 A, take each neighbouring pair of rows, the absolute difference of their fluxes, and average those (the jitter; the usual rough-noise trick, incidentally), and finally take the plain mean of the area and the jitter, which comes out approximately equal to 45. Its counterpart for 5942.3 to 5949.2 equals 47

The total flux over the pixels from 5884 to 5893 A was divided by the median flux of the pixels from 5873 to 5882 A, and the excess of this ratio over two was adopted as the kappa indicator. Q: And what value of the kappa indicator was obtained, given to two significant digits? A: 4.2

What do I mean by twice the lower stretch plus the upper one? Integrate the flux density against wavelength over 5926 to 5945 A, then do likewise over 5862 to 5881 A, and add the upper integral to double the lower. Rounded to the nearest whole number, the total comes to 800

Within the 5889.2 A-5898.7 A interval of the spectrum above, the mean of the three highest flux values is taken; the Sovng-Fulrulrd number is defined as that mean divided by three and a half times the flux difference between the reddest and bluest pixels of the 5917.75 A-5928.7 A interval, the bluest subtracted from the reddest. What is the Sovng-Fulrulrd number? -1.8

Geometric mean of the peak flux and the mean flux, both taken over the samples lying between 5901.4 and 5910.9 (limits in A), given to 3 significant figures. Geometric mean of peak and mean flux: 14.6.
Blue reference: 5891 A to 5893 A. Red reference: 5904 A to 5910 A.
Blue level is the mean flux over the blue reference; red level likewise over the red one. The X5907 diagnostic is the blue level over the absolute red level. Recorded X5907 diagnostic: 0.87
